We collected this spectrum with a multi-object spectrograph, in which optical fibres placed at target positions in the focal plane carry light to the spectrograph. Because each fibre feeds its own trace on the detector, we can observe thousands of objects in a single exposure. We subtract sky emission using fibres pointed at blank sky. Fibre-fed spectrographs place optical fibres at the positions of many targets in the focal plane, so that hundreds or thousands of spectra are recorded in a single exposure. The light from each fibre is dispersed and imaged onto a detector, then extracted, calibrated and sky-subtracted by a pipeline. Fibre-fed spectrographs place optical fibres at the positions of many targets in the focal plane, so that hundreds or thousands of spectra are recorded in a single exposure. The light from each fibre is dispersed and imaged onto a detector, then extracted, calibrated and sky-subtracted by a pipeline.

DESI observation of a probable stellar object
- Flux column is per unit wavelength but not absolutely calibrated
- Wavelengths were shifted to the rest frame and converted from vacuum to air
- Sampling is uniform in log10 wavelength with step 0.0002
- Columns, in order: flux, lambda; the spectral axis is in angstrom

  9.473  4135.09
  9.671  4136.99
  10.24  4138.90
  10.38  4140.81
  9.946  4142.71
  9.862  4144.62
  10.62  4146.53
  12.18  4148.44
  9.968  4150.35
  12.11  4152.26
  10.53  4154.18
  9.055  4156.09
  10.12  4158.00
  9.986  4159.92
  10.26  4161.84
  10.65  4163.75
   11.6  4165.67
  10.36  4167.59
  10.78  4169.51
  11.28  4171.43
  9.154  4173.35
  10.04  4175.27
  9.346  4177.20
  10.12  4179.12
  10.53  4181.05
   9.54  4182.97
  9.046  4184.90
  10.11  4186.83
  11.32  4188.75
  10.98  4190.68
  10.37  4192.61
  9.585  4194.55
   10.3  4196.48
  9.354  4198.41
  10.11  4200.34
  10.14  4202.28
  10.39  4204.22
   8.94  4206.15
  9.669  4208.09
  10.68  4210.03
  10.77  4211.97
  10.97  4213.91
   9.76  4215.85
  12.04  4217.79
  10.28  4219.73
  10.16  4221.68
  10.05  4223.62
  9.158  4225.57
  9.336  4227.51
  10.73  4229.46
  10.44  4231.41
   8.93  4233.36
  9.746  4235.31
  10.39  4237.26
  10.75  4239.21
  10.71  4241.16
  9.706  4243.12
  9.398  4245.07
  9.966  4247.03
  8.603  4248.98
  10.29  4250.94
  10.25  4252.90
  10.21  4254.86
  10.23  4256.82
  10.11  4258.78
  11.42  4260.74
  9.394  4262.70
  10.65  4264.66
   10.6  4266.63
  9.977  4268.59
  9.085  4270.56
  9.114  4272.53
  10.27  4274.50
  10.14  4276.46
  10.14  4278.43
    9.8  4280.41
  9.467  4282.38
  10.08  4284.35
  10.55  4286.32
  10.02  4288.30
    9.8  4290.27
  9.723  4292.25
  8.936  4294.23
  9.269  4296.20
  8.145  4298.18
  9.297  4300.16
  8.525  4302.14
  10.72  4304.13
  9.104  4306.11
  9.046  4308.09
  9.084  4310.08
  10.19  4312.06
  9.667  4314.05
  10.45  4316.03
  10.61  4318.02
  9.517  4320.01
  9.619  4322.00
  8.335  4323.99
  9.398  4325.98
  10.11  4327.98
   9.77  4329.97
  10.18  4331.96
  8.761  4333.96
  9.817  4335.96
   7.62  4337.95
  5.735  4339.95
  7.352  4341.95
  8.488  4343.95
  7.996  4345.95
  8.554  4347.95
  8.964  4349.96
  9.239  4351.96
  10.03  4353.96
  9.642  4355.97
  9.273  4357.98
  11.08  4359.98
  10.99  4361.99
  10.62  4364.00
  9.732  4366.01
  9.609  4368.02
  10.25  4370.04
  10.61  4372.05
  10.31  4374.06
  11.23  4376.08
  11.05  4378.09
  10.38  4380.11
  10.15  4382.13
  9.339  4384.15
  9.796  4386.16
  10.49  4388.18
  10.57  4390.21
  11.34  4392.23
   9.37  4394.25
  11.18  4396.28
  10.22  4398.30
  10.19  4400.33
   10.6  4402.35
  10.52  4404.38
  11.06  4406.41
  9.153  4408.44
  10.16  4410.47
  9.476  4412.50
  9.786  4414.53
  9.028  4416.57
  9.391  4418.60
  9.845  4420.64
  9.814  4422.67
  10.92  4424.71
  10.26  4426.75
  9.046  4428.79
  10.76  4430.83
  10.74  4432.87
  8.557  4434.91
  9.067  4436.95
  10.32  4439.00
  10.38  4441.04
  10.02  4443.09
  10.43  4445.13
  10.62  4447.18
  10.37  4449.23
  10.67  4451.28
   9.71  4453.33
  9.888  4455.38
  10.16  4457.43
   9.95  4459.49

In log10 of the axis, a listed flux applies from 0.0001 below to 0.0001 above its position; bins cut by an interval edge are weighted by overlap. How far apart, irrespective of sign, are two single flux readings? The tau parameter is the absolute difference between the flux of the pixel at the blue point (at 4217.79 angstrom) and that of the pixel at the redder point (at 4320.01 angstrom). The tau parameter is 2.5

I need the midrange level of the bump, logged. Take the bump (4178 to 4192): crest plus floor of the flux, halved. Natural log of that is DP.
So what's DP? 2.32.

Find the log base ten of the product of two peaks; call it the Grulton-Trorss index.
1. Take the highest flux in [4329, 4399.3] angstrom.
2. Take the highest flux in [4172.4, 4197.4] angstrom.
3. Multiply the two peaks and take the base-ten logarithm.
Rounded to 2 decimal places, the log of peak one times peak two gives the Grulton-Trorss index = 2.11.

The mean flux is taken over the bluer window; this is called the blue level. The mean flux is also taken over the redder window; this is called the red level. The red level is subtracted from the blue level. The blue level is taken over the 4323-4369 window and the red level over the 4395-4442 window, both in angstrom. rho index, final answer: -0.83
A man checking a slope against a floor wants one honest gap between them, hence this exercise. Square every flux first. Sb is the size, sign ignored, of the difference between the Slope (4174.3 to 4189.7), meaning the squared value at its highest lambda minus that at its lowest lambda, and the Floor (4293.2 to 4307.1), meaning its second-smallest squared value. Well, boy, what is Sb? 45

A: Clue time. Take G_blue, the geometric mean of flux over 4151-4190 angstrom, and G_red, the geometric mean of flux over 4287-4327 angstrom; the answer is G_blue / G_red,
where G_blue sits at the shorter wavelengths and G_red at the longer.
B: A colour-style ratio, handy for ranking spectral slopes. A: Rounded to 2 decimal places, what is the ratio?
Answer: 1.09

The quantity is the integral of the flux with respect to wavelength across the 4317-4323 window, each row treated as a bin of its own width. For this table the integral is 59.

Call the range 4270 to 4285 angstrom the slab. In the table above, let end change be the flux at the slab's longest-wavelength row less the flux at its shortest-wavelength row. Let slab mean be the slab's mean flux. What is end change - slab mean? -8.8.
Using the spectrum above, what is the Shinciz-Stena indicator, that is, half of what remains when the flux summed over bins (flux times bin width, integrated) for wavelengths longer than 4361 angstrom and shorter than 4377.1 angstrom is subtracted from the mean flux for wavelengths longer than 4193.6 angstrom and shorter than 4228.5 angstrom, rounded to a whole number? -79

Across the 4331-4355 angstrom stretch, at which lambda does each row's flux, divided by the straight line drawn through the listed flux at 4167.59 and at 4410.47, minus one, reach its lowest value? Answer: 4339.95 angstrom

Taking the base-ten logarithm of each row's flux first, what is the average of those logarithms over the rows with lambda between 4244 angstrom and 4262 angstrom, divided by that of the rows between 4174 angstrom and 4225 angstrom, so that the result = 0.995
